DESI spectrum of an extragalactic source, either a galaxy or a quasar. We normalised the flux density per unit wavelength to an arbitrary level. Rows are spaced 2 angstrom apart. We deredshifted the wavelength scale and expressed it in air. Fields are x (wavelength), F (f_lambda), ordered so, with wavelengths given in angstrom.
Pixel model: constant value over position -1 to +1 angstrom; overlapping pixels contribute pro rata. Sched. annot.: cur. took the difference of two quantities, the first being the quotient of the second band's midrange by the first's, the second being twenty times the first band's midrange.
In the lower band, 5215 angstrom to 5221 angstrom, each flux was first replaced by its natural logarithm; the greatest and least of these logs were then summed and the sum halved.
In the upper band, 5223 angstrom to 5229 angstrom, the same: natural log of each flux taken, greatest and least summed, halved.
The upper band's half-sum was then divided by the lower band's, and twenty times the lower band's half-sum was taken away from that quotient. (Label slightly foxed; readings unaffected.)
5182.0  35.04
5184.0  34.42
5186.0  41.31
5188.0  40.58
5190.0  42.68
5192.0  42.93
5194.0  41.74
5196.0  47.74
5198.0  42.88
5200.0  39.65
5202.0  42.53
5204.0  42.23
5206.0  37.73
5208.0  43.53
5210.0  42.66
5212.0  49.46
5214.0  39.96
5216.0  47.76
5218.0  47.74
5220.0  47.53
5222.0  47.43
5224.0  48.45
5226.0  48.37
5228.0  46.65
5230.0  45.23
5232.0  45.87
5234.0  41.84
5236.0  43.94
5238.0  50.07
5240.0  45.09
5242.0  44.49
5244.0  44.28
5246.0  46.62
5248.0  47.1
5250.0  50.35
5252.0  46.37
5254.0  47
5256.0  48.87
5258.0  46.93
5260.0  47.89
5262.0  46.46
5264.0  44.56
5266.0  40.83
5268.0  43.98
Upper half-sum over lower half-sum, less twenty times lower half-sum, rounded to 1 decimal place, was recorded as -76.3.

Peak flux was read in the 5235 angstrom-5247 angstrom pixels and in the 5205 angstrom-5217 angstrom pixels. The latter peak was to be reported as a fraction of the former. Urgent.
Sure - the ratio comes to 0.988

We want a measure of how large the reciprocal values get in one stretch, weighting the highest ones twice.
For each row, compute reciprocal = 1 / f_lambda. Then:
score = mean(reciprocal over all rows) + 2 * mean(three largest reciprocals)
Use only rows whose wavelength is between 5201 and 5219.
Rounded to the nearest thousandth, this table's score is 0.073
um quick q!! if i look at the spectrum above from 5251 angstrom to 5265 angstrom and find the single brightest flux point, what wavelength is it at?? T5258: 5256.0 angstrom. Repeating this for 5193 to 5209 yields 5196.0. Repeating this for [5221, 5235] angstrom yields 5224.0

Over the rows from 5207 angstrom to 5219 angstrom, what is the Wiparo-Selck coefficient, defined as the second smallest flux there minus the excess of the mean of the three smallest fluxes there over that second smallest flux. 43.3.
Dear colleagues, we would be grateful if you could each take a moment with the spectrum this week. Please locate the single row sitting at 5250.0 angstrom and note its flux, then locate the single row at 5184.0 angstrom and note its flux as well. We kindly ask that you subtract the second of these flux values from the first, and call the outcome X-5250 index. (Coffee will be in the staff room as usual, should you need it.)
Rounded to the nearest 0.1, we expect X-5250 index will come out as 15.9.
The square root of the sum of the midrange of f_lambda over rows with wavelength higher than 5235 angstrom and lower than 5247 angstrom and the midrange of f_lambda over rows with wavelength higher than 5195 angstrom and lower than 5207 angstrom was 9.47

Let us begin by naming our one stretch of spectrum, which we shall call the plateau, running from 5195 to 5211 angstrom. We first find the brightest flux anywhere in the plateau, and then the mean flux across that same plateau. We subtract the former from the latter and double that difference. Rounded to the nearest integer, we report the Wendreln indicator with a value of -11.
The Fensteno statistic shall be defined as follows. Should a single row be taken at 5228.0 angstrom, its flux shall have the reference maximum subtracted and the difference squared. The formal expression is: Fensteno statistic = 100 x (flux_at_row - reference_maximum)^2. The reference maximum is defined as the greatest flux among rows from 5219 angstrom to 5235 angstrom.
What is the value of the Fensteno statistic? 324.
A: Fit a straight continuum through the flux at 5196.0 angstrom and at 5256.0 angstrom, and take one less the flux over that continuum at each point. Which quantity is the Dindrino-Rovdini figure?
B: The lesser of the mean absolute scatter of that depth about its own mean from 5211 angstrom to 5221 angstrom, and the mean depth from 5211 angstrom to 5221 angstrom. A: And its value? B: 0.034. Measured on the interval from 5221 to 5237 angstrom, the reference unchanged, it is 0.038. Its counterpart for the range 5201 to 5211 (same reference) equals 0.033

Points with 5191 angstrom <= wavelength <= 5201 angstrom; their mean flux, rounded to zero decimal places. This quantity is 43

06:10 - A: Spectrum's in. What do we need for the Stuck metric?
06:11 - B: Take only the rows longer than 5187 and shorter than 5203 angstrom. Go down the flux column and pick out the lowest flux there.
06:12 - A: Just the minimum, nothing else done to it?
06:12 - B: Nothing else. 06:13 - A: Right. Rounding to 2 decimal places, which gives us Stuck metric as 39.65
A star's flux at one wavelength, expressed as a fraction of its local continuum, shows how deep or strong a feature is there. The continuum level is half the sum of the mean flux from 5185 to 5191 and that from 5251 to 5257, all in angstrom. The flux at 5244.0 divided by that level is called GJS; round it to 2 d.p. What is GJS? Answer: 1.00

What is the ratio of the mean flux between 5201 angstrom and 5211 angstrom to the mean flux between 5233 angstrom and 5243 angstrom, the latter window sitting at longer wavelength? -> 0.93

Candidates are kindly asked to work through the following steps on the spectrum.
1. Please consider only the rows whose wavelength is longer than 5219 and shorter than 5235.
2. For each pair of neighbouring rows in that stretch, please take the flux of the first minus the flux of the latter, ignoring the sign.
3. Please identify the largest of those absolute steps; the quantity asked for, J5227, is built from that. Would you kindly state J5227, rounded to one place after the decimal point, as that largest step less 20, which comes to -16.0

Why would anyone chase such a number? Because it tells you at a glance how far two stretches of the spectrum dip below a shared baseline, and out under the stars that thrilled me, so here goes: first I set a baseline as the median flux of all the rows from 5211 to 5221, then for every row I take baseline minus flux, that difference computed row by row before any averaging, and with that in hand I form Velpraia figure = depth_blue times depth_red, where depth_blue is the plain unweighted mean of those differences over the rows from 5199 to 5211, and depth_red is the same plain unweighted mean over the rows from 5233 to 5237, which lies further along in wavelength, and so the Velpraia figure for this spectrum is 31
